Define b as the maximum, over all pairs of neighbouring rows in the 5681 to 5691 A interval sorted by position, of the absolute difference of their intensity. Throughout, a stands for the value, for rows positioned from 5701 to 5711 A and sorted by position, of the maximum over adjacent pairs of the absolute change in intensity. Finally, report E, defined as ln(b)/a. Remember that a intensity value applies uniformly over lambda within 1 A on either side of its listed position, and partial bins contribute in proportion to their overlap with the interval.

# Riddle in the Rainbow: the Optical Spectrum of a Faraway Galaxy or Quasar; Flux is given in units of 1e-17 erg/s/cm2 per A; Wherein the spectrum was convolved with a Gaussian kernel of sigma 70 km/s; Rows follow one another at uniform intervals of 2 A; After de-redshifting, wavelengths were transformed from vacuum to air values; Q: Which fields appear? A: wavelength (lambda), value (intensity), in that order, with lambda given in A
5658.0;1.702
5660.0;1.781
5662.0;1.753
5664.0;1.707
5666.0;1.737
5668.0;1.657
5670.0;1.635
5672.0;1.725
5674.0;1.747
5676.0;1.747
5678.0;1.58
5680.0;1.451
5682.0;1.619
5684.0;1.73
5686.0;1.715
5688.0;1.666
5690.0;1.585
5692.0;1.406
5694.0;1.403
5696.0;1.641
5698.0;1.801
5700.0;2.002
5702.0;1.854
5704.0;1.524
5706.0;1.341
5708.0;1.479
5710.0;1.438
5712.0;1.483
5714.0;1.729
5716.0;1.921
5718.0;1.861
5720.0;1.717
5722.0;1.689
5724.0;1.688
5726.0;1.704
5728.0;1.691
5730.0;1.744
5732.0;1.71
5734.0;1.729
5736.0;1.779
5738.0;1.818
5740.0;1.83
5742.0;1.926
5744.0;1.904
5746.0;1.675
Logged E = -6.7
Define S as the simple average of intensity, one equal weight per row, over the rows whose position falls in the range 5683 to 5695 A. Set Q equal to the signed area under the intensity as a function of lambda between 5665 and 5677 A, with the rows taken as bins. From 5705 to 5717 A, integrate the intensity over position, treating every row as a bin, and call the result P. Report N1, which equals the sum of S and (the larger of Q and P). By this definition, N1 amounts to 22.1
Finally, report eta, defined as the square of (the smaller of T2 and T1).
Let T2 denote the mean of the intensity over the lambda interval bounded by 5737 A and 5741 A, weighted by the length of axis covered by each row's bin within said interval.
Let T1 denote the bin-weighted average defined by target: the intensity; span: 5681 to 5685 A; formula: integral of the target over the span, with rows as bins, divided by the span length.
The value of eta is 2.80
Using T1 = 1.67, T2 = 1.8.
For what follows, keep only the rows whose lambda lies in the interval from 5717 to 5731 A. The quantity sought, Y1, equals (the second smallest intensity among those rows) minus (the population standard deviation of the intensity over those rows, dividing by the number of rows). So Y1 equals 1.63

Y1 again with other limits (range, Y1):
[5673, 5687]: 1.48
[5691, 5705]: 1.19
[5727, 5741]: 1.66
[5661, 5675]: 1.61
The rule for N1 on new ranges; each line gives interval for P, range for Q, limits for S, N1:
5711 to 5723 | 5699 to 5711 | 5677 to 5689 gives 22.4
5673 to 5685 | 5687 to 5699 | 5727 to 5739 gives 21.5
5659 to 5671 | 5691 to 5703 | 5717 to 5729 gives 22.3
